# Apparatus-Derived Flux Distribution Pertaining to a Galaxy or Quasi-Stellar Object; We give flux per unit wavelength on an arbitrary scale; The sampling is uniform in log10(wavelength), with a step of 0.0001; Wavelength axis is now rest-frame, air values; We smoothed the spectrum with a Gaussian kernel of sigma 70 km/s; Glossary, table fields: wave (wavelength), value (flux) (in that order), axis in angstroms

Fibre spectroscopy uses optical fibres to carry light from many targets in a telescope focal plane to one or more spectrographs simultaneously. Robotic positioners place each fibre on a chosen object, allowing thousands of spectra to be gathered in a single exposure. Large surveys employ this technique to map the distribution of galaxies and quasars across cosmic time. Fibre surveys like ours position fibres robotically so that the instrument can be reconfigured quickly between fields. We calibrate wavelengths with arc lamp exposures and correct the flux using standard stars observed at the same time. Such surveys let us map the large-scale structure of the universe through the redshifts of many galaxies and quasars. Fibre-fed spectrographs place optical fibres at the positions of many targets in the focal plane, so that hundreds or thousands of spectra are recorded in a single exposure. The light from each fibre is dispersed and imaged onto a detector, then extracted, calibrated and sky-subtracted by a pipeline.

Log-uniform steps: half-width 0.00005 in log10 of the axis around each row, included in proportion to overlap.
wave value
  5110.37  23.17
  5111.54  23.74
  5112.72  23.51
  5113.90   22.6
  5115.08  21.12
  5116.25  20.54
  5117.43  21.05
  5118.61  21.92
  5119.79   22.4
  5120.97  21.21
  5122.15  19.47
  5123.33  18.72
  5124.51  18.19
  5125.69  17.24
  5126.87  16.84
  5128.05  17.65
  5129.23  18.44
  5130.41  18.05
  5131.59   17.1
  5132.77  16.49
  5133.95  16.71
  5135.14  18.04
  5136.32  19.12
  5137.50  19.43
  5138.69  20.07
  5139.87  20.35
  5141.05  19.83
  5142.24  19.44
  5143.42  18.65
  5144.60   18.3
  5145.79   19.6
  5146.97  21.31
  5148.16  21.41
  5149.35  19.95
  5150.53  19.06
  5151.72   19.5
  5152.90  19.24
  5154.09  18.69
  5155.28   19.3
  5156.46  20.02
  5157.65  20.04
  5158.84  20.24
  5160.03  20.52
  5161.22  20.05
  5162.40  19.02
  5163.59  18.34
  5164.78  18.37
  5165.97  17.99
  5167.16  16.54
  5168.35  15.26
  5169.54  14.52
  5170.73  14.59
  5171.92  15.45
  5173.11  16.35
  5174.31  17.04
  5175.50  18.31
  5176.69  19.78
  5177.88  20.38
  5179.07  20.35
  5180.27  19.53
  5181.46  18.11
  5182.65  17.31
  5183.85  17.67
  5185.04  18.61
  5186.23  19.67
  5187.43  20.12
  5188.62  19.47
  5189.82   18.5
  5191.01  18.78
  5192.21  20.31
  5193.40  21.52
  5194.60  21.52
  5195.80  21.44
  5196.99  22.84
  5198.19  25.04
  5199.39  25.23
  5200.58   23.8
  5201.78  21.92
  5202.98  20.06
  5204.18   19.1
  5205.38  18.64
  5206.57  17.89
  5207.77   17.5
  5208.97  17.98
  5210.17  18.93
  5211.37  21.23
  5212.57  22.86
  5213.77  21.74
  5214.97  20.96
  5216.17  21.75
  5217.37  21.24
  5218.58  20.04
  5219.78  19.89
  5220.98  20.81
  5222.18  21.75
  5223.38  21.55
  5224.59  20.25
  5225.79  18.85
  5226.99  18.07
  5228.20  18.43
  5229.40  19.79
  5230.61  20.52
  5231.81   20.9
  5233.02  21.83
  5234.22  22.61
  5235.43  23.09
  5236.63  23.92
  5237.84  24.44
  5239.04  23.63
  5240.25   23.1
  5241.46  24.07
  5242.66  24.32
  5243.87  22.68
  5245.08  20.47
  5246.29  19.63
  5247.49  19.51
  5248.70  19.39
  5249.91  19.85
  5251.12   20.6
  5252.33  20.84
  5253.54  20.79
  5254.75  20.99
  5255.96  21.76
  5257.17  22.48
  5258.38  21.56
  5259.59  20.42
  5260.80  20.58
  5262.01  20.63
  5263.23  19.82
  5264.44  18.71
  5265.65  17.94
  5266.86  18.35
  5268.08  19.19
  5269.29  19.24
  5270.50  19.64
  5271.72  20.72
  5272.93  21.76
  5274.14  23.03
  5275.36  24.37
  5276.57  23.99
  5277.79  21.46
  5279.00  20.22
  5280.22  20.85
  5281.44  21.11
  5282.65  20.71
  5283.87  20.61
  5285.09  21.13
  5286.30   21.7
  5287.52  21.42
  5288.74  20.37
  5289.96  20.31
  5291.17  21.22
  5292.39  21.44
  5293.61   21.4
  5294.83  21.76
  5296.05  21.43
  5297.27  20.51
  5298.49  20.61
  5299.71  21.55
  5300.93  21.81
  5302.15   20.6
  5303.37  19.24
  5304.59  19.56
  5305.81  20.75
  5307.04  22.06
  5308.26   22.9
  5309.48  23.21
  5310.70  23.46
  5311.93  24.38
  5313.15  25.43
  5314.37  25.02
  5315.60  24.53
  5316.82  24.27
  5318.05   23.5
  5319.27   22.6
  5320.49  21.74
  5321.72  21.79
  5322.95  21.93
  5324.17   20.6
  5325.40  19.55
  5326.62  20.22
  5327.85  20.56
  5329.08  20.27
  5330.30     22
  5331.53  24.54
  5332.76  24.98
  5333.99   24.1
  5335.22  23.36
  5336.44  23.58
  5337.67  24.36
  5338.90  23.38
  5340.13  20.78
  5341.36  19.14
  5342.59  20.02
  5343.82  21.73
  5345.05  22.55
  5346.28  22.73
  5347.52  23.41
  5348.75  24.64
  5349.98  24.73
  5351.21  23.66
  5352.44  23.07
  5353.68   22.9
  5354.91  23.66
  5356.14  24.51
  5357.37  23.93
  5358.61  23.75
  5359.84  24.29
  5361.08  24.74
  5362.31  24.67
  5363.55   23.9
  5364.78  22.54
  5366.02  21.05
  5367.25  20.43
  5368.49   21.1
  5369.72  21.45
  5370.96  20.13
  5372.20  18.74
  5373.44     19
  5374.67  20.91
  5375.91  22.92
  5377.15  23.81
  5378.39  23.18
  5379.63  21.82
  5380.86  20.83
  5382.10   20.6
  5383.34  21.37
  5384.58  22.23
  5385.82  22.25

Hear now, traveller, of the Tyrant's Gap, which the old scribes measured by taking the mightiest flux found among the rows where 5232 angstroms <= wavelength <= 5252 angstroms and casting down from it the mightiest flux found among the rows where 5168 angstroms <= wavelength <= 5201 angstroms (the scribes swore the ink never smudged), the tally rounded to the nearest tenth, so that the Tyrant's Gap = -0.8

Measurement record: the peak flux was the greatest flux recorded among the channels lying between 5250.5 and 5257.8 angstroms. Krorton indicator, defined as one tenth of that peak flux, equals 2.25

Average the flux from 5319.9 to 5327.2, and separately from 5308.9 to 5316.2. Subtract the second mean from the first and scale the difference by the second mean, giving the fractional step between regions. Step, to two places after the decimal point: -0.14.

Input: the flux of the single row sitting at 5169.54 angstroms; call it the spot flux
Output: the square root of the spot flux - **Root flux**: 3.81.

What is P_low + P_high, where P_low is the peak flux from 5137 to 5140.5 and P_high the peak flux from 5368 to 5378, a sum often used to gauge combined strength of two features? 44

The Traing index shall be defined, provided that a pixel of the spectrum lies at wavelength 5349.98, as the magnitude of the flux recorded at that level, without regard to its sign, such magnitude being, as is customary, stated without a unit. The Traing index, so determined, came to 24.7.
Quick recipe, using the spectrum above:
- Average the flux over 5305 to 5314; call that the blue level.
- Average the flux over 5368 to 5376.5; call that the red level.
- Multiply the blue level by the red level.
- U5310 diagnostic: 477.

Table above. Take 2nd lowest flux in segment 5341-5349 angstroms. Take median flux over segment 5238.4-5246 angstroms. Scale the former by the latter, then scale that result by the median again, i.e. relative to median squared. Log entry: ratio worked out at 0.037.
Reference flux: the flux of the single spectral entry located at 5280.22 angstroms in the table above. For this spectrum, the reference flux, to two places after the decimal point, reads 20.85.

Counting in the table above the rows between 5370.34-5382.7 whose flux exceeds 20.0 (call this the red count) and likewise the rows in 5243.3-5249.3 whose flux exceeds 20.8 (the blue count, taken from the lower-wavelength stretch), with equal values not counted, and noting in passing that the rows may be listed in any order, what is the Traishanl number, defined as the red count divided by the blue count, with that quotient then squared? 64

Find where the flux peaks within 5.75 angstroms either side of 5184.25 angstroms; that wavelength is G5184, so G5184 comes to 5179.07 angstroms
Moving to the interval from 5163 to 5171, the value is 5164.78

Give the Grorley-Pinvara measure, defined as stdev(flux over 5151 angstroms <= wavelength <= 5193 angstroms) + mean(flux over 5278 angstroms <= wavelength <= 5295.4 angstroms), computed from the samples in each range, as 22.7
